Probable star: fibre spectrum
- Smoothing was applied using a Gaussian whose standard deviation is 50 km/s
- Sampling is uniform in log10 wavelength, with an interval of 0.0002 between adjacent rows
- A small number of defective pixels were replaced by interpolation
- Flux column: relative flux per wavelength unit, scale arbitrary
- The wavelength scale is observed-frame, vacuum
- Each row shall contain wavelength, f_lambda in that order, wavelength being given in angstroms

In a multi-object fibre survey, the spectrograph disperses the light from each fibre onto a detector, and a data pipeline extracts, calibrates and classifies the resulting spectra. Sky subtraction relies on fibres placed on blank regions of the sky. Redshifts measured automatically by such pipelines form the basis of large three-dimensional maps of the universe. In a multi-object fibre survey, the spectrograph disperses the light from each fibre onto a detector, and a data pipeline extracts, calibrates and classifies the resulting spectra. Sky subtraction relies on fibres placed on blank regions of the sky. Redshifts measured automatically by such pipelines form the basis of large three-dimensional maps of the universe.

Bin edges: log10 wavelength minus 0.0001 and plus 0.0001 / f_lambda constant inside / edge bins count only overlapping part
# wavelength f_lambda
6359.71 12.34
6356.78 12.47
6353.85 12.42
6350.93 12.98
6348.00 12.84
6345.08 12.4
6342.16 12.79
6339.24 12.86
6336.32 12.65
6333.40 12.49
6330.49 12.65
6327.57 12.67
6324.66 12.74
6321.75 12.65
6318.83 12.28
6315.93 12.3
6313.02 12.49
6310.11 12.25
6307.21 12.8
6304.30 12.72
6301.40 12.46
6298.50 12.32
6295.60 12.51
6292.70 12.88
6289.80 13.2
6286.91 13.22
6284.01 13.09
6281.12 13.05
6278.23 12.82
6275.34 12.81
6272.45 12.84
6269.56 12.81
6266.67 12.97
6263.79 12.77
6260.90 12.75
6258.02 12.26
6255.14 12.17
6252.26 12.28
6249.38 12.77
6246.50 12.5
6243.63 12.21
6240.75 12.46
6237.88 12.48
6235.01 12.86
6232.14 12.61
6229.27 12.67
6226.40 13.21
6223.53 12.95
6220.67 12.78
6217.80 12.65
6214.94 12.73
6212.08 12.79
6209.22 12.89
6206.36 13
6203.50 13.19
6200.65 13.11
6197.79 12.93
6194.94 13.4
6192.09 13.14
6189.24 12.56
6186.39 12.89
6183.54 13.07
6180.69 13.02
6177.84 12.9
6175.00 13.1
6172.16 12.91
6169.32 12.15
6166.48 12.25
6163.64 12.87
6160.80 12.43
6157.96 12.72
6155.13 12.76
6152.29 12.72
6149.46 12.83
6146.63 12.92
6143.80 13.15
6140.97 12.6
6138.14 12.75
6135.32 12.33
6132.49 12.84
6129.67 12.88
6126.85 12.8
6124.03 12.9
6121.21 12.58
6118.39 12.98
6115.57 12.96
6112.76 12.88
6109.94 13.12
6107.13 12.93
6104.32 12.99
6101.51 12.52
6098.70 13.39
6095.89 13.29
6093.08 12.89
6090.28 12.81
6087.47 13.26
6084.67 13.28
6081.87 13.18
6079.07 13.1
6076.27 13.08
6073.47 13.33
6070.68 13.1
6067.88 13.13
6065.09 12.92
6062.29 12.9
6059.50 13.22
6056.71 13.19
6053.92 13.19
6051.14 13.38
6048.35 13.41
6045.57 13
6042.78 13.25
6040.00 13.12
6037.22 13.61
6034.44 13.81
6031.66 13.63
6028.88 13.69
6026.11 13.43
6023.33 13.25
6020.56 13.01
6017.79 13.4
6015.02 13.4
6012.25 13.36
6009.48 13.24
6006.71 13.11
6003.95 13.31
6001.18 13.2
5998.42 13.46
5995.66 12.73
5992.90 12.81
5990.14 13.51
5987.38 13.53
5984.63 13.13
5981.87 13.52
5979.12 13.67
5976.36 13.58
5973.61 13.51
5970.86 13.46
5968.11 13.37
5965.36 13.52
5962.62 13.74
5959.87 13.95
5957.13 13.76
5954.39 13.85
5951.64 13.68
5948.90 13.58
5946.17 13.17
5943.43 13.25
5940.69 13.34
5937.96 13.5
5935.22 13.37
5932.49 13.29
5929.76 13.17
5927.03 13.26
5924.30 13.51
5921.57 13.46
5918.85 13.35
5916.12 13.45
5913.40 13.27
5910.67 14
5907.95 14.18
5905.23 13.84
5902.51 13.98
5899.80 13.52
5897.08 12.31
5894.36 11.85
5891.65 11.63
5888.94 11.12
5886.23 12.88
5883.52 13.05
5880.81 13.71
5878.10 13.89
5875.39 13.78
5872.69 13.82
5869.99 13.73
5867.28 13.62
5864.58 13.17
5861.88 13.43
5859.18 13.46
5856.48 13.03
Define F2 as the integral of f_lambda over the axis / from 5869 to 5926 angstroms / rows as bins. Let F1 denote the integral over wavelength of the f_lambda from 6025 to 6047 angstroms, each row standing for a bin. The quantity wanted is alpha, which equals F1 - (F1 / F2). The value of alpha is 295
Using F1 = 296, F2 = 755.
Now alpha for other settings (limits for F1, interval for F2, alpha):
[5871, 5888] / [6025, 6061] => 229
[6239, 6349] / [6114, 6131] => 1385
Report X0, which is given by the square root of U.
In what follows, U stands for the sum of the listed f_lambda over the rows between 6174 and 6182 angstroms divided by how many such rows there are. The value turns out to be 3.61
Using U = 13.0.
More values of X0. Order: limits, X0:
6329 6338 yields 3.55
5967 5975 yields 3.67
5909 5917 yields 3.68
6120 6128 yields 3.57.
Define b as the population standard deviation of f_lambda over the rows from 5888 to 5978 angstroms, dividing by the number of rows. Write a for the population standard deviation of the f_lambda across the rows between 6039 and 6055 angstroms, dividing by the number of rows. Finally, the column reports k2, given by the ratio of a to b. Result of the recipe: 0.2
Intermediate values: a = 0.14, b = 0.66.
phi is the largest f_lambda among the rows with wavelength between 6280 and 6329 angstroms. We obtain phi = 13.22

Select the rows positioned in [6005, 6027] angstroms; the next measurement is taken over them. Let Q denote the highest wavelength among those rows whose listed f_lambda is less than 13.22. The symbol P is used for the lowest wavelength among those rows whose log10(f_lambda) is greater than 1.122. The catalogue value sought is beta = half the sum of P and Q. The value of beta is 6016.4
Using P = 6012.25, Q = 6020.56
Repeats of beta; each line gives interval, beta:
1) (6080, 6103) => 6093.1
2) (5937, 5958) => 5942.1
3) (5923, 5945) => 5927.0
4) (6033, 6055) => 6044.2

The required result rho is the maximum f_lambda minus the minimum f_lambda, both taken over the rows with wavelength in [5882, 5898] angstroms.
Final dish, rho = 1.93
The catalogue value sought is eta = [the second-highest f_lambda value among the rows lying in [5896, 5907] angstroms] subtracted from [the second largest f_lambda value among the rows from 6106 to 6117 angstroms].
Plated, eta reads -0.9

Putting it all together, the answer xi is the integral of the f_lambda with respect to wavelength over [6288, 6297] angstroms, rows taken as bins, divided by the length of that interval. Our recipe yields 12.88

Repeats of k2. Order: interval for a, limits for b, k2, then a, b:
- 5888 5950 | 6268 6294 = 4.6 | 0.74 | 0.16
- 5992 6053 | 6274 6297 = 1.2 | 0.26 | 0.22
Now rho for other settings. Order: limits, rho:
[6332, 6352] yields 0.58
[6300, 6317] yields 0.55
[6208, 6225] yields 0.30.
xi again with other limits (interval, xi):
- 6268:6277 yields 12.81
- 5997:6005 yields 13.32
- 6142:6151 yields 12.95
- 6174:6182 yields 13.00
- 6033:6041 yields 13.53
